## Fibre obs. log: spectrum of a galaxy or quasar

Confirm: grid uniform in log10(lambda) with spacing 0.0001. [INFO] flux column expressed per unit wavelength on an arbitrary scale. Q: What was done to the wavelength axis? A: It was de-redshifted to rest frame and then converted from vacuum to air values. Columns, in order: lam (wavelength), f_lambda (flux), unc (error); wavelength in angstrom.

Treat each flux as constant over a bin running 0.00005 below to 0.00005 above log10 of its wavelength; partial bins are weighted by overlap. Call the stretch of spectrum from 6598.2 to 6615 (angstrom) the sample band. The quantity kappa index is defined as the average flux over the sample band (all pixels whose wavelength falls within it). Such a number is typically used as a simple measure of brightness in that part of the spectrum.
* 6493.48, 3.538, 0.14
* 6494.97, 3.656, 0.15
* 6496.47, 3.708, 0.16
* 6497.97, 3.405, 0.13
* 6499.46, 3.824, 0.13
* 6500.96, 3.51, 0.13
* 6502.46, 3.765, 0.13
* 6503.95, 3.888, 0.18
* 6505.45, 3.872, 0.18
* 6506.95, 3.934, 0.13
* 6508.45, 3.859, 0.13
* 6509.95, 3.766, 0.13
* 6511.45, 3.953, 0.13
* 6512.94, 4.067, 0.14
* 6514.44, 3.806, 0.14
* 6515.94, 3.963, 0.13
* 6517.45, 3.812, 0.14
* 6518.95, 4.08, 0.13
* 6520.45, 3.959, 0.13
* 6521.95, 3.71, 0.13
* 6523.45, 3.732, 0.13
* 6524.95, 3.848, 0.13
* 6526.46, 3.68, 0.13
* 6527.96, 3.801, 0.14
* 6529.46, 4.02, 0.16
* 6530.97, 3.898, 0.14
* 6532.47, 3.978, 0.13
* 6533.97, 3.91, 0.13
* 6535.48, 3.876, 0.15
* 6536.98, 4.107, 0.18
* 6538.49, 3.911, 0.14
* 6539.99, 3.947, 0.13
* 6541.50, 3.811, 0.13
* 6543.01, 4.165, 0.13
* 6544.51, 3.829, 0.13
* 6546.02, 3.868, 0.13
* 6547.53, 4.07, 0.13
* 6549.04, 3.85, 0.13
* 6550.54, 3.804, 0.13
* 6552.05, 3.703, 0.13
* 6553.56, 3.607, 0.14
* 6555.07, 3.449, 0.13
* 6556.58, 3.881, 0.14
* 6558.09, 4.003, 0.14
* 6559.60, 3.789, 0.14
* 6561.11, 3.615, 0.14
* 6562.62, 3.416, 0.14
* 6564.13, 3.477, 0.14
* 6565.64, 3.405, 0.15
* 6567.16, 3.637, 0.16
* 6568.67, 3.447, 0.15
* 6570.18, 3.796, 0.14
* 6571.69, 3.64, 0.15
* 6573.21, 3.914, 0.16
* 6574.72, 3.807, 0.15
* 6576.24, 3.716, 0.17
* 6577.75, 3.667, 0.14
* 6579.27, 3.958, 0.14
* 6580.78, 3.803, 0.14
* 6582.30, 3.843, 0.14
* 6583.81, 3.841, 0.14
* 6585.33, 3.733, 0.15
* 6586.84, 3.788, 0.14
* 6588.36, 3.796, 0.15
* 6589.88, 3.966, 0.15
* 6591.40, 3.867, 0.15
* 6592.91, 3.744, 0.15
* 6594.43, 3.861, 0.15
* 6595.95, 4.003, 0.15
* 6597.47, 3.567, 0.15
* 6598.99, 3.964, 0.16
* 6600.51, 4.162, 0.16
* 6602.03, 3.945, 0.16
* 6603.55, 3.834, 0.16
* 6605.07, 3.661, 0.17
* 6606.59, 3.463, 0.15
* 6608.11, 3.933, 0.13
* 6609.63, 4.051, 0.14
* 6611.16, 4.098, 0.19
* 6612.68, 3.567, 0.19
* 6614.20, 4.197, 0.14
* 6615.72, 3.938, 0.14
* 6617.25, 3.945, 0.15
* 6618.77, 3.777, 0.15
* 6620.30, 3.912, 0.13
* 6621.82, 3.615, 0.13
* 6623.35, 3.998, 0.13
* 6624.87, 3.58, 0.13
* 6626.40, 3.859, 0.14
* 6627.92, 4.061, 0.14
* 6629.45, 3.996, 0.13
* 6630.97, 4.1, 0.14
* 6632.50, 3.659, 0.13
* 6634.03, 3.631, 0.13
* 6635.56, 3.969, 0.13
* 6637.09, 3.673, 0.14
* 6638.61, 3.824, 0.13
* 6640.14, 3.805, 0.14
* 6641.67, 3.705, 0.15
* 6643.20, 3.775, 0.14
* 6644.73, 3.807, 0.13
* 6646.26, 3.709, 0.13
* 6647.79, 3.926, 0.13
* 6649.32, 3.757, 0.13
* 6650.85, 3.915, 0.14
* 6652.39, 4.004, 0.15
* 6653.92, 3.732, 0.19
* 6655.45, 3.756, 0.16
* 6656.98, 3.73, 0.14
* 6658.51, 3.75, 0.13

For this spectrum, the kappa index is 3.898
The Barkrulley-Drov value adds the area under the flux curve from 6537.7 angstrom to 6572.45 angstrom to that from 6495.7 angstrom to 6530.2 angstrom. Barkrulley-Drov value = 262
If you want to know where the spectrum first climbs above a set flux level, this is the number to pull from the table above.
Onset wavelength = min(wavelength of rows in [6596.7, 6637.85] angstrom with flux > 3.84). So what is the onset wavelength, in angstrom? 6598.99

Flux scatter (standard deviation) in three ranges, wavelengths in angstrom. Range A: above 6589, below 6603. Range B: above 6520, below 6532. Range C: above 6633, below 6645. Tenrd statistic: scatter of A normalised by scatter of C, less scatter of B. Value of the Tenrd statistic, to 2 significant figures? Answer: 1.5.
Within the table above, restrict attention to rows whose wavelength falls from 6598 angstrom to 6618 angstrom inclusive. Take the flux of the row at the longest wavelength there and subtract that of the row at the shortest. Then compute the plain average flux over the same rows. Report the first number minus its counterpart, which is -3.92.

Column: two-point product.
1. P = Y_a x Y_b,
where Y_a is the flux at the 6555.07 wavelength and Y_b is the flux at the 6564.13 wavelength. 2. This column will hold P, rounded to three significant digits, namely 12.0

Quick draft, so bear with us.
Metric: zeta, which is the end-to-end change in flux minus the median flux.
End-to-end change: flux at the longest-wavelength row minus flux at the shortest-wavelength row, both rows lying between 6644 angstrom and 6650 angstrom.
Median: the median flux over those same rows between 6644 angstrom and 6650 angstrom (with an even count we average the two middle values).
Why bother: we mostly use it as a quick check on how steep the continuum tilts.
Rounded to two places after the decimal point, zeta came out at -3.83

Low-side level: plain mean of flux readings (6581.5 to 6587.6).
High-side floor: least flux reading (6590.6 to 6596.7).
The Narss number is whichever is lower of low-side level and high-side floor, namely 3.74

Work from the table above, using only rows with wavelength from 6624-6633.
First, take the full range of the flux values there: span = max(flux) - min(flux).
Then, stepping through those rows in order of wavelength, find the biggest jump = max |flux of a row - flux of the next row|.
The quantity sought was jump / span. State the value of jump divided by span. 0.85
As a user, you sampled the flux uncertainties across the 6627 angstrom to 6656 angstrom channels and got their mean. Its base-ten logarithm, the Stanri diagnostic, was -0.854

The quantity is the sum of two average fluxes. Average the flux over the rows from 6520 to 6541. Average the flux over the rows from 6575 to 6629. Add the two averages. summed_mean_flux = 7.73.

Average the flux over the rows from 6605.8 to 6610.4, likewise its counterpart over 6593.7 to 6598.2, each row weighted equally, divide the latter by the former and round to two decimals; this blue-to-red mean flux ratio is 1.00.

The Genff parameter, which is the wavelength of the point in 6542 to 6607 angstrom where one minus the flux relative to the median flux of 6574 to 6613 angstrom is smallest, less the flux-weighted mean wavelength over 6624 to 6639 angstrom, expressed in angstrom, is -88.7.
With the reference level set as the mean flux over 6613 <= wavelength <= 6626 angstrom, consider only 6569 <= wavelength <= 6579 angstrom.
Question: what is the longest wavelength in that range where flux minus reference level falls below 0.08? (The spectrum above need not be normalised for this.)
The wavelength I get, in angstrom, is 6577.75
